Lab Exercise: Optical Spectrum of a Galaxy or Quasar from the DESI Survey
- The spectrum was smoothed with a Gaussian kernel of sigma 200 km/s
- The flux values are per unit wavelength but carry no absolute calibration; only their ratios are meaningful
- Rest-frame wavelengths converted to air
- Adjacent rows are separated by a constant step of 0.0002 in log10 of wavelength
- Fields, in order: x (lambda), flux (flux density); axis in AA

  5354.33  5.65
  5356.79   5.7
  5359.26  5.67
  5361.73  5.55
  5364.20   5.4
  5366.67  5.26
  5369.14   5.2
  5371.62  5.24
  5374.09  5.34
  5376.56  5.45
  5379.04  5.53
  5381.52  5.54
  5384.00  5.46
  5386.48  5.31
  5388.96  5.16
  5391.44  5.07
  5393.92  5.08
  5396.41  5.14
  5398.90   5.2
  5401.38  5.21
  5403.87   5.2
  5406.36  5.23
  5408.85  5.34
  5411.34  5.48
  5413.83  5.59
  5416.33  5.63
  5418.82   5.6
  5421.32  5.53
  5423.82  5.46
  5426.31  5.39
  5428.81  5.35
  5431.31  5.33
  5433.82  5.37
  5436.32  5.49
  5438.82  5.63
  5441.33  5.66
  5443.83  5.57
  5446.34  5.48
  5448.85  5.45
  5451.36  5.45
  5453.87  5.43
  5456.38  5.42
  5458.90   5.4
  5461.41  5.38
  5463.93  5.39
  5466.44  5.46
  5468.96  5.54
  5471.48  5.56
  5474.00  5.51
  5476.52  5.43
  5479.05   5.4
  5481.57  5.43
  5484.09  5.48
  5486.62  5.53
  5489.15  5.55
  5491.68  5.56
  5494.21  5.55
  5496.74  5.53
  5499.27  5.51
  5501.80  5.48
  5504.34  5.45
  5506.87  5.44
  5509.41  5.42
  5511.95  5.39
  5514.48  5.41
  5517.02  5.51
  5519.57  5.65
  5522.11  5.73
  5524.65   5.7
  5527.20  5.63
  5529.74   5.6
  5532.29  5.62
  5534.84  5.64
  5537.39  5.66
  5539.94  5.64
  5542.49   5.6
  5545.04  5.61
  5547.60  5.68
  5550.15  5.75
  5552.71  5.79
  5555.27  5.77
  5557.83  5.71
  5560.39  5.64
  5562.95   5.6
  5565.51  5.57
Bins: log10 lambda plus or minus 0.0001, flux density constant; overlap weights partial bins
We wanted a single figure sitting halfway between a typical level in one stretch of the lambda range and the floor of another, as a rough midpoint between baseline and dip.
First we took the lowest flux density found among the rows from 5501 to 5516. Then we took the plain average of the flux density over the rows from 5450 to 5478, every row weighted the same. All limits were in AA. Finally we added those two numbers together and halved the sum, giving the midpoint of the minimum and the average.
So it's 5.42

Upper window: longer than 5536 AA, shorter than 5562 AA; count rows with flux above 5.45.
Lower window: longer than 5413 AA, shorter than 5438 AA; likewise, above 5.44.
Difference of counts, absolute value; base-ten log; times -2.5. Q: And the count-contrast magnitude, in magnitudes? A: -1.51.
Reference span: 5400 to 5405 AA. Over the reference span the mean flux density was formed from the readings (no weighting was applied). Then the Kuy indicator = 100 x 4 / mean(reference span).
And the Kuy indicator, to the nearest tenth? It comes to 76.8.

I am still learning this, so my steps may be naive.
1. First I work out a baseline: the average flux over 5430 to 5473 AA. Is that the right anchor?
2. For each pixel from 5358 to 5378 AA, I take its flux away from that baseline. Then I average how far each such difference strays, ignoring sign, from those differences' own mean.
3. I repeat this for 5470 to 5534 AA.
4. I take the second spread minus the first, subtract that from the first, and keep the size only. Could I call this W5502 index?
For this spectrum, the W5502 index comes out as 0.18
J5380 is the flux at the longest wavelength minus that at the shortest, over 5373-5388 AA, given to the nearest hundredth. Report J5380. -0.03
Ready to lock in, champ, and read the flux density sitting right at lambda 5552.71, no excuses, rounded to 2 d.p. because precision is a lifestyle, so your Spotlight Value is 5.79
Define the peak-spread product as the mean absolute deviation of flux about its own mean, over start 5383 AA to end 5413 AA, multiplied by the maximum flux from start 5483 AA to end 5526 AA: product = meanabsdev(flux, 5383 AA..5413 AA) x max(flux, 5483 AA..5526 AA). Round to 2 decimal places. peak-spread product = 0.60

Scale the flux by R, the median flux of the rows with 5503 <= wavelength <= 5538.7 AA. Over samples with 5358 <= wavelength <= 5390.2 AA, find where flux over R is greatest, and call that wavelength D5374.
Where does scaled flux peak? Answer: 5359.26 AA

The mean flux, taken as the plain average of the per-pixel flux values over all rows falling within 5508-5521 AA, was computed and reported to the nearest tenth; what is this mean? 5.5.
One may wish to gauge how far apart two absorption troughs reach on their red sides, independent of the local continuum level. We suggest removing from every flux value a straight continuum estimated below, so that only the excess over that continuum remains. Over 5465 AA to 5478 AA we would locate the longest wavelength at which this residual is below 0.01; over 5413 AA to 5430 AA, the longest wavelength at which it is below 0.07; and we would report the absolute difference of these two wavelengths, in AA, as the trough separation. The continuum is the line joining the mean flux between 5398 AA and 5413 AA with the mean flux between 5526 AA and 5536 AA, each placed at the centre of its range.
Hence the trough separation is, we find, 47.7 AA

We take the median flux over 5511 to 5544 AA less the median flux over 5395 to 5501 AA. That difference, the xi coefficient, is 0.170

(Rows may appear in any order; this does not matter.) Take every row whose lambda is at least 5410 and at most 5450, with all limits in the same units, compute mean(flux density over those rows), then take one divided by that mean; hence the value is 0.1818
